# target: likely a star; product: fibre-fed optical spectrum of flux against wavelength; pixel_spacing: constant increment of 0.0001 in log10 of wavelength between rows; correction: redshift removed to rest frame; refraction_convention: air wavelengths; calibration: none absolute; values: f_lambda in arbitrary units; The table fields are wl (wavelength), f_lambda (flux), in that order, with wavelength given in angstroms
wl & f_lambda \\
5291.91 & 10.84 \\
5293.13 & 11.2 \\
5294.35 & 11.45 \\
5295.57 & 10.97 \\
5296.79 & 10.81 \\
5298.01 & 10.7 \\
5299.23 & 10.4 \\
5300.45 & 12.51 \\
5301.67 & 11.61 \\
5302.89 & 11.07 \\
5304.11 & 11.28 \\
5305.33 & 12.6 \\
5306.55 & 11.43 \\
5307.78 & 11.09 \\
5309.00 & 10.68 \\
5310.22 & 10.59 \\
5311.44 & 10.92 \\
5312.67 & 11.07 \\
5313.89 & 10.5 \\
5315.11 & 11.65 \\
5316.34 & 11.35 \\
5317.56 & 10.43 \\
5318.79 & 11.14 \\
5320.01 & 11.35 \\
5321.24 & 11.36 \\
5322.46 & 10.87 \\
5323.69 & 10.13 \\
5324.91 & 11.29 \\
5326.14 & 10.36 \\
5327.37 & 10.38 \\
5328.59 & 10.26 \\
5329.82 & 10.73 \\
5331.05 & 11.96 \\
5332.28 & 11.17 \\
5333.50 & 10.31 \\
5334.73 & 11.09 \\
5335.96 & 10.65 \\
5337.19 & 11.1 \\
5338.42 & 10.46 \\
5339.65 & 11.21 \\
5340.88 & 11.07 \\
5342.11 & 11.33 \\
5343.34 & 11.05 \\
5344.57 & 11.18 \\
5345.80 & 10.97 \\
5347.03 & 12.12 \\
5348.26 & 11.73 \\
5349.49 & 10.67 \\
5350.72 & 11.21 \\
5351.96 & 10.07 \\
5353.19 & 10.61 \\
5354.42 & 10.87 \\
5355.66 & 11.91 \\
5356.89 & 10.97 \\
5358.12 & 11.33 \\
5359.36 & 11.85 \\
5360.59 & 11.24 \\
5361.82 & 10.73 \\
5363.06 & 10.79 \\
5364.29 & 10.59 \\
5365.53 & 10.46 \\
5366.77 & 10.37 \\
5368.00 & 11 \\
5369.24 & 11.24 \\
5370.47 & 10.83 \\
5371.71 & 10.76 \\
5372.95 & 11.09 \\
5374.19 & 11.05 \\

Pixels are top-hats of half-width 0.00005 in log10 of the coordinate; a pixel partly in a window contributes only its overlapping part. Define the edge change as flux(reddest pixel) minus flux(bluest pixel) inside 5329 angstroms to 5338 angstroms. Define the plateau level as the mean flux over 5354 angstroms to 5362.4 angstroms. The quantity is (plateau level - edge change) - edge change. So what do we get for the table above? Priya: 10.5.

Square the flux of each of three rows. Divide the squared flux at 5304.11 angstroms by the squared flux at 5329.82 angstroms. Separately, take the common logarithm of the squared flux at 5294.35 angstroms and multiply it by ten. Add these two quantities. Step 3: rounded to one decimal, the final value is 22.3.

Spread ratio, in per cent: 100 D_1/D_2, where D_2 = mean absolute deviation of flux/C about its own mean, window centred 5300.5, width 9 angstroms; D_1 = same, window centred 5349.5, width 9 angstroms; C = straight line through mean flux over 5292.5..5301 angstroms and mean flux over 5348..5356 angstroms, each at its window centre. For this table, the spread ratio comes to 105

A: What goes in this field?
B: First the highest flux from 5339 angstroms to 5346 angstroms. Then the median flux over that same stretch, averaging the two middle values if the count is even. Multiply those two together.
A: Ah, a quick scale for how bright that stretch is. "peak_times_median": 126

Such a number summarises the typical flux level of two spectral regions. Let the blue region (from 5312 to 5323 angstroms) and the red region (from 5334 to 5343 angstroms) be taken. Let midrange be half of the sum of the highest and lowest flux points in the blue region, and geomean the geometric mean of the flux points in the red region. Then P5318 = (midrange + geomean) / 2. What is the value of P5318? 11.0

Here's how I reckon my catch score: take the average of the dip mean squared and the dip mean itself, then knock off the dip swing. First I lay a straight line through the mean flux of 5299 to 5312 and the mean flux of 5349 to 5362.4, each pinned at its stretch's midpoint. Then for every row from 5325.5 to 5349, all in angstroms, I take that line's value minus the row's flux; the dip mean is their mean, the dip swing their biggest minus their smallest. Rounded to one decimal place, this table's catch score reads -1.9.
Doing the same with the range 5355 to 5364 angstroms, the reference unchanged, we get -1.2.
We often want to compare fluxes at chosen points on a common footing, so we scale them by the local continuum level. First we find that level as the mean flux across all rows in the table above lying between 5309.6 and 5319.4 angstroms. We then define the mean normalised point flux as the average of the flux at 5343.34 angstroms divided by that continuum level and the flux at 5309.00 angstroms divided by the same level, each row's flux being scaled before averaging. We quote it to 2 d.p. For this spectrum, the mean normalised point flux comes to 0.99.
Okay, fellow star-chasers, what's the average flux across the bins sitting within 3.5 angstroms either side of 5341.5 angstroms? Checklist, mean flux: 11.1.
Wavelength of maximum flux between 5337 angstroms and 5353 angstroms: 5347.03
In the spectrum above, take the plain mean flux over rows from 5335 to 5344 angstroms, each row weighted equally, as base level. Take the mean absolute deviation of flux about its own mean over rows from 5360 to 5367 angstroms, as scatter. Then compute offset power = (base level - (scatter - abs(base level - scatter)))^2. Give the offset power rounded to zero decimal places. 463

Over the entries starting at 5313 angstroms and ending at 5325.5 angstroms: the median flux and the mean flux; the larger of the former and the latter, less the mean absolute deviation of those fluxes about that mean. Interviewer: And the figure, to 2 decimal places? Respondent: 10.80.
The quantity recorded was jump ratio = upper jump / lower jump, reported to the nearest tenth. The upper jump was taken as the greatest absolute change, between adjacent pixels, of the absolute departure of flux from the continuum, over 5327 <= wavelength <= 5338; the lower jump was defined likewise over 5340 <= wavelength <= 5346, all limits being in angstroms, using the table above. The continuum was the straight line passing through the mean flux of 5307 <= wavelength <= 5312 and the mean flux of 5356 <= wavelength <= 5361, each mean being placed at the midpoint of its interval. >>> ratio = 3.6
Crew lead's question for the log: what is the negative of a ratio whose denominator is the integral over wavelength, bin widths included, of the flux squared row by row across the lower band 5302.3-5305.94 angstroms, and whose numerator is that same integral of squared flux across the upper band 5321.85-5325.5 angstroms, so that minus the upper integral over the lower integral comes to -0.9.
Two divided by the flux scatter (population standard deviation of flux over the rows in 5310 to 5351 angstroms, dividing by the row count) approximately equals 4.17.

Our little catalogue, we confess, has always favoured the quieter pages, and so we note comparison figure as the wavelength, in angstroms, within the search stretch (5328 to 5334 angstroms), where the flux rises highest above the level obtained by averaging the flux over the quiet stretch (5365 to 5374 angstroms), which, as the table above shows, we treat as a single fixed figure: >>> 5331.05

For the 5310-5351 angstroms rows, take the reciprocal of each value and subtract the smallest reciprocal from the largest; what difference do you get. 0.0162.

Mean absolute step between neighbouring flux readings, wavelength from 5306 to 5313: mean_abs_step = 0.26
